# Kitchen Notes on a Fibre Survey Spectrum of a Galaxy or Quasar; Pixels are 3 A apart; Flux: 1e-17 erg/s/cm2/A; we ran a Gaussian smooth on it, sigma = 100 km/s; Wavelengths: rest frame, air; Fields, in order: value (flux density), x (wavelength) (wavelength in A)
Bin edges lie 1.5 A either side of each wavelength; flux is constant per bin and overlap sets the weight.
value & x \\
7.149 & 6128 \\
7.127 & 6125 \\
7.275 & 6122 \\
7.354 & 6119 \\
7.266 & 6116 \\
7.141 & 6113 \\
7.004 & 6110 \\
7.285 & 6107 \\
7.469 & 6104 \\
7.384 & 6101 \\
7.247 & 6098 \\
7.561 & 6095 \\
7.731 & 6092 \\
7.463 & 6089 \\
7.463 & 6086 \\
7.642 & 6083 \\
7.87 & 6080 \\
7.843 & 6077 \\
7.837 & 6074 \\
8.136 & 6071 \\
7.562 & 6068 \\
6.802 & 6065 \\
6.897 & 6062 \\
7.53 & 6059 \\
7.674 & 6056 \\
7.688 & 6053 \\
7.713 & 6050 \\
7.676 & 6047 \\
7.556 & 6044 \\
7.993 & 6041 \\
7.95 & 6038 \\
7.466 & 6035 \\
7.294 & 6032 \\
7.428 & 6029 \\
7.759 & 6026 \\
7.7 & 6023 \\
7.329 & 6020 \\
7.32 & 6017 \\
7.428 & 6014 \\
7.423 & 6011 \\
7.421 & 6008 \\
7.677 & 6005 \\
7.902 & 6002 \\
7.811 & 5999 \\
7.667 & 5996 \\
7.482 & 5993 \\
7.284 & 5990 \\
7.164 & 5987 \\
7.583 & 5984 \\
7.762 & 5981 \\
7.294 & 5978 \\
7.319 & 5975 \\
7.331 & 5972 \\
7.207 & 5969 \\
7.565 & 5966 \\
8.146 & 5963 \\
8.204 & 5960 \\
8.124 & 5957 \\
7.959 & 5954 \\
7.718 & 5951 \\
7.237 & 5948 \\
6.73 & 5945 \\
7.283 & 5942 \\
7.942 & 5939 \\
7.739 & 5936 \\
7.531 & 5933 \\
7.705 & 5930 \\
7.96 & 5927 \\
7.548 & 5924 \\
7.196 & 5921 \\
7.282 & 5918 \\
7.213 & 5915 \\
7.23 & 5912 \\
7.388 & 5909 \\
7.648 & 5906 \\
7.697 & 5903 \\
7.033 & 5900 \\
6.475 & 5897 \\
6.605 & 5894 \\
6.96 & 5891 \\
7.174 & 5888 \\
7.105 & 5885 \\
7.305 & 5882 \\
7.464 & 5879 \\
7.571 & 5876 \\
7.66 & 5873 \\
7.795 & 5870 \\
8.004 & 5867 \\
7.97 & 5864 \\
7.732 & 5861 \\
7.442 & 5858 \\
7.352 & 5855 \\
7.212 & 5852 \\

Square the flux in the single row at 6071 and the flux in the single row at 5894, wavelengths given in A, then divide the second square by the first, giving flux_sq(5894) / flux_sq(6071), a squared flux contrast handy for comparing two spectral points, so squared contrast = 0.66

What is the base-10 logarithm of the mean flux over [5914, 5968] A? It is 0.882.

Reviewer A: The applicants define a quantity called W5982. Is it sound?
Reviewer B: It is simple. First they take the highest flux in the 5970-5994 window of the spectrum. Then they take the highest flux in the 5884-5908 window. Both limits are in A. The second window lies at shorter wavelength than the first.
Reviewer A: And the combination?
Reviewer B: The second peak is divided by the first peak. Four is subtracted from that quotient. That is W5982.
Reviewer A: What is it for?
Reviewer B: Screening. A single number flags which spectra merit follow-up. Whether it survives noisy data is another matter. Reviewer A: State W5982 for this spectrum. -3.01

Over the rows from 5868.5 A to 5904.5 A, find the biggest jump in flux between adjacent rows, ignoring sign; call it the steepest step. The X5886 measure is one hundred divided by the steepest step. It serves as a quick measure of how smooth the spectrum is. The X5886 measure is 151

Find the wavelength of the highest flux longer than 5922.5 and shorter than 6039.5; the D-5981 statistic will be 5960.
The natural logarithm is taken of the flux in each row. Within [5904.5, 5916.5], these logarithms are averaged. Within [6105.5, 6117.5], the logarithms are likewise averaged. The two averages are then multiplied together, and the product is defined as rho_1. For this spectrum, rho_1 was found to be 3.93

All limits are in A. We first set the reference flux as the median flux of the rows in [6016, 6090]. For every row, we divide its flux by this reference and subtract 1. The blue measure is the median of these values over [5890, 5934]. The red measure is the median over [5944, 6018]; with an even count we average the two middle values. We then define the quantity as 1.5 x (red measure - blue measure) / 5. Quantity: 0.0079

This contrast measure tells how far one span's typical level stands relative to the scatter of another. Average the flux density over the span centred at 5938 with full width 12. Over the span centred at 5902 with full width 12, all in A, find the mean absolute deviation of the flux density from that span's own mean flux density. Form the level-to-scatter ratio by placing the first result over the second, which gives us 17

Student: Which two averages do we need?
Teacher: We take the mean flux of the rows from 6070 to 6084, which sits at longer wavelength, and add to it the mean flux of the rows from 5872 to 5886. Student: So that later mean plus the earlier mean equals 15.3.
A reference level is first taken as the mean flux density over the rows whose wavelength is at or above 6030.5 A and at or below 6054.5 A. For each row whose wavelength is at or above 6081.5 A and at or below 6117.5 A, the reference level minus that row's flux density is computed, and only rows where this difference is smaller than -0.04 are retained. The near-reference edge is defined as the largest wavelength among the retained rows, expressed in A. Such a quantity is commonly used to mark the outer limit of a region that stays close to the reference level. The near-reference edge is 6092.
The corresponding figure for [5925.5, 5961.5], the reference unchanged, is 5960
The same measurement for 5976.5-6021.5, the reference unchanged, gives 6002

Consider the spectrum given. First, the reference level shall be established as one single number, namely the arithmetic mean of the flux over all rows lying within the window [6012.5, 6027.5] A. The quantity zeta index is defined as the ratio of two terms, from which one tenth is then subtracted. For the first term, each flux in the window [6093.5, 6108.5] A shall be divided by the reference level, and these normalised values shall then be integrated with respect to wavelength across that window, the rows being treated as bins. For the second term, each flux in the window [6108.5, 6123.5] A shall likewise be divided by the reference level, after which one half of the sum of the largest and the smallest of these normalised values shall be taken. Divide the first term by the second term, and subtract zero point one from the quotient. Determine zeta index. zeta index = 15.3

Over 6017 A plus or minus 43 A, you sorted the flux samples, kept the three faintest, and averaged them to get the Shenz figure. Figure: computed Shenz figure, 7.25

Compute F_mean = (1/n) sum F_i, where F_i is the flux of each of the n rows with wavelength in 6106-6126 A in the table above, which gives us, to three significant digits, 7.21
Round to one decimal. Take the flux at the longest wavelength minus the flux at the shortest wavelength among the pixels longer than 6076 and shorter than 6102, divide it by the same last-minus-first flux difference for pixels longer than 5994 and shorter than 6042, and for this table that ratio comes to -1.4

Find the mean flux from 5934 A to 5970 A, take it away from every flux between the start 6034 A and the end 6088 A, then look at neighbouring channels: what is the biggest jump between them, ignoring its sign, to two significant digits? 0.76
